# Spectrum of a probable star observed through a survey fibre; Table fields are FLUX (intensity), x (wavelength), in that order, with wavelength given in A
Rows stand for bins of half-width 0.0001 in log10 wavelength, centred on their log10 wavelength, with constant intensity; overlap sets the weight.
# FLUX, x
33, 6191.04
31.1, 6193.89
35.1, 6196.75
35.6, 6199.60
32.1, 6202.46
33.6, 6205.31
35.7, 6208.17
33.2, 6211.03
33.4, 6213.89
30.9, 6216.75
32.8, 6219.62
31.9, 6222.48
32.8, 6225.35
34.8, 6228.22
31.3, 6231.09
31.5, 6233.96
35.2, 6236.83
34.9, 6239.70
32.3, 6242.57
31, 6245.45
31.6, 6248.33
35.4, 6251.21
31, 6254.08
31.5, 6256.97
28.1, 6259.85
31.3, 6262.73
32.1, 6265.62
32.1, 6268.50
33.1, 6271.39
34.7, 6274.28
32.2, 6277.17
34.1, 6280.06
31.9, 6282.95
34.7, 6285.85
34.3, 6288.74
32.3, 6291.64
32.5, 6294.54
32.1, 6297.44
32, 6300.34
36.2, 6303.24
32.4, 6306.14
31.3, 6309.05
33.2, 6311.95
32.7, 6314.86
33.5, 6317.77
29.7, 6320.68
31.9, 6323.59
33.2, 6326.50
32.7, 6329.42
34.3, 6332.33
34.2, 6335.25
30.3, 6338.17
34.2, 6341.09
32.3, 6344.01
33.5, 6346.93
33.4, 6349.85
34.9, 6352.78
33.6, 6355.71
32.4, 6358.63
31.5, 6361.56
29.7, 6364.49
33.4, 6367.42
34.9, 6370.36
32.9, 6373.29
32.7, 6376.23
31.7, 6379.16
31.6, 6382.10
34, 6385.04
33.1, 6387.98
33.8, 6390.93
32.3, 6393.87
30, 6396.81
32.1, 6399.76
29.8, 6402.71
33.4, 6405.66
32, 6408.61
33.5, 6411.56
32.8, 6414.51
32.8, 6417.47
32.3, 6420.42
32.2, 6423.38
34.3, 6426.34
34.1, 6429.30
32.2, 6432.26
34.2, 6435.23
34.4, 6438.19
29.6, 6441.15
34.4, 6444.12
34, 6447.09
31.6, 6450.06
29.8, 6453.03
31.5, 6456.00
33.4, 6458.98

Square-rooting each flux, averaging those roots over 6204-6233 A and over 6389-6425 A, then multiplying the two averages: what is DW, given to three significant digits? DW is 32.6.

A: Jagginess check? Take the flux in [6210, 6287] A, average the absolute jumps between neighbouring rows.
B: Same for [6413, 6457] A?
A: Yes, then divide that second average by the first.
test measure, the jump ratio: 0.87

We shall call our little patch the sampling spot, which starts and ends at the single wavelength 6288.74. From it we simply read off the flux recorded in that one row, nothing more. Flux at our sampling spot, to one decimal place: 34.3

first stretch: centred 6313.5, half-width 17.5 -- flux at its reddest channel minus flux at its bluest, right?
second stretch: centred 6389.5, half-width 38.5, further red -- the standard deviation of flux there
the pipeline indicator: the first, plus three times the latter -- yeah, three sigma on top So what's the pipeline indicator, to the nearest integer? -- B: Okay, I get 5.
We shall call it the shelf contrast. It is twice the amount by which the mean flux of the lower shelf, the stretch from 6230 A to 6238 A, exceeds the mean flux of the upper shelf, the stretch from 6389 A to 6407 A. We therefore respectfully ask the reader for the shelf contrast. 1.5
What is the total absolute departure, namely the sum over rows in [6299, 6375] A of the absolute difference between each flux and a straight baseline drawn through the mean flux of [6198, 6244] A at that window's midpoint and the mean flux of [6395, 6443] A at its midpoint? 31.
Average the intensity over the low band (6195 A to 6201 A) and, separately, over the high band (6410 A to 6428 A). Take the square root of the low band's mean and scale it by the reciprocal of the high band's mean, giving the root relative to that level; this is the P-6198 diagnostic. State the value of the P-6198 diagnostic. 0.180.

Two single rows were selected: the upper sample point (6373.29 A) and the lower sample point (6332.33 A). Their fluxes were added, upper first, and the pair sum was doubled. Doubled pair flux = 134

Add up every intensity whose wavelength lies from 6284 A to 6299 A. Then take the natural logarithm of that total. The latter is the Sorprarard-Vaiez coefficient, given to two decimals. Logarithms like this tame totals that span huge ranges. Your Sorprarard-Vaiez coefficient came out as 5.11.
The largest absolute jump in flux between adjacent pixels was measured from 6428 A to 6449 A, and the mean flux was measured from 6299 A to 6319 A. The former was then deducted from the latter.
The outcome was 28.2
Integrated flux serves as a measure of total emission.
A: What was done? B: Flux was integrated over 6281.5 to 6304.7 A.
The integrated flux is 771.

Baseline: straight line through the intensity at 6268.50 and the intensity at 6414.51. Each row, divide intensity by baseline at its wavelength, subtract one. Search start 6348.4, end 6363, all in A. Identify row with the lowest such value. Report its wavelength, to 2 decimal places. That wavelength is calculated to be 6361.56 A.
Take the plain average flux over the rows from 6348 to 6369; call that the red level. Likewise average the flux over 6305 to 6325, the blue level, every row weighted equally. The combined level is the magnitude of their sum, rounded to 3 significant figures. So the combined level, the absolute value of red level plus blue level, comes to 64.8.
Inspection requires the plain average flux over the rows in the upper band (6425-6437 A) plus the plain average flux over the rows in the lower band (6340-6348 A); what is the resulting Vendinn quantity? 67.0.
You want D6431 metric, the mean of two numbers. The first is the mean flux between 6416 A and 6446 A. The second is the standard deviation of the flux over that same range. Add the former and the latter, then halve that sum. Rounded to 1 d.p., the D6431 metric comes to 17.3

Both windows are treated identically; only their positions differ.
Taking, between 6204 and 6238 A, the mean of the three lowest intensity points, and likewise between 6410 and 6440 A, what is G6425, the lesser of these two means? 31.2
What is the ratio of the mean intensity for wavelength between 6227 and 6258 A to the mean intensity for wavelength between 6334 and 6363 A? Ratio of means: 0.99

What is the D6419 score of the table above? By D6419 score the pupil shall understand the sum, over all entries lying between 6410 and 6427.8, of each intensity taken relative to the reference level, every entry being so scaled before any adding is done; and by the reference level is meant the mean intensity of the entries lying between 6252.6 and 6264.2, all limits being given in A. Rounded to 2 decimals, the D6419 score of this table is 6.49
